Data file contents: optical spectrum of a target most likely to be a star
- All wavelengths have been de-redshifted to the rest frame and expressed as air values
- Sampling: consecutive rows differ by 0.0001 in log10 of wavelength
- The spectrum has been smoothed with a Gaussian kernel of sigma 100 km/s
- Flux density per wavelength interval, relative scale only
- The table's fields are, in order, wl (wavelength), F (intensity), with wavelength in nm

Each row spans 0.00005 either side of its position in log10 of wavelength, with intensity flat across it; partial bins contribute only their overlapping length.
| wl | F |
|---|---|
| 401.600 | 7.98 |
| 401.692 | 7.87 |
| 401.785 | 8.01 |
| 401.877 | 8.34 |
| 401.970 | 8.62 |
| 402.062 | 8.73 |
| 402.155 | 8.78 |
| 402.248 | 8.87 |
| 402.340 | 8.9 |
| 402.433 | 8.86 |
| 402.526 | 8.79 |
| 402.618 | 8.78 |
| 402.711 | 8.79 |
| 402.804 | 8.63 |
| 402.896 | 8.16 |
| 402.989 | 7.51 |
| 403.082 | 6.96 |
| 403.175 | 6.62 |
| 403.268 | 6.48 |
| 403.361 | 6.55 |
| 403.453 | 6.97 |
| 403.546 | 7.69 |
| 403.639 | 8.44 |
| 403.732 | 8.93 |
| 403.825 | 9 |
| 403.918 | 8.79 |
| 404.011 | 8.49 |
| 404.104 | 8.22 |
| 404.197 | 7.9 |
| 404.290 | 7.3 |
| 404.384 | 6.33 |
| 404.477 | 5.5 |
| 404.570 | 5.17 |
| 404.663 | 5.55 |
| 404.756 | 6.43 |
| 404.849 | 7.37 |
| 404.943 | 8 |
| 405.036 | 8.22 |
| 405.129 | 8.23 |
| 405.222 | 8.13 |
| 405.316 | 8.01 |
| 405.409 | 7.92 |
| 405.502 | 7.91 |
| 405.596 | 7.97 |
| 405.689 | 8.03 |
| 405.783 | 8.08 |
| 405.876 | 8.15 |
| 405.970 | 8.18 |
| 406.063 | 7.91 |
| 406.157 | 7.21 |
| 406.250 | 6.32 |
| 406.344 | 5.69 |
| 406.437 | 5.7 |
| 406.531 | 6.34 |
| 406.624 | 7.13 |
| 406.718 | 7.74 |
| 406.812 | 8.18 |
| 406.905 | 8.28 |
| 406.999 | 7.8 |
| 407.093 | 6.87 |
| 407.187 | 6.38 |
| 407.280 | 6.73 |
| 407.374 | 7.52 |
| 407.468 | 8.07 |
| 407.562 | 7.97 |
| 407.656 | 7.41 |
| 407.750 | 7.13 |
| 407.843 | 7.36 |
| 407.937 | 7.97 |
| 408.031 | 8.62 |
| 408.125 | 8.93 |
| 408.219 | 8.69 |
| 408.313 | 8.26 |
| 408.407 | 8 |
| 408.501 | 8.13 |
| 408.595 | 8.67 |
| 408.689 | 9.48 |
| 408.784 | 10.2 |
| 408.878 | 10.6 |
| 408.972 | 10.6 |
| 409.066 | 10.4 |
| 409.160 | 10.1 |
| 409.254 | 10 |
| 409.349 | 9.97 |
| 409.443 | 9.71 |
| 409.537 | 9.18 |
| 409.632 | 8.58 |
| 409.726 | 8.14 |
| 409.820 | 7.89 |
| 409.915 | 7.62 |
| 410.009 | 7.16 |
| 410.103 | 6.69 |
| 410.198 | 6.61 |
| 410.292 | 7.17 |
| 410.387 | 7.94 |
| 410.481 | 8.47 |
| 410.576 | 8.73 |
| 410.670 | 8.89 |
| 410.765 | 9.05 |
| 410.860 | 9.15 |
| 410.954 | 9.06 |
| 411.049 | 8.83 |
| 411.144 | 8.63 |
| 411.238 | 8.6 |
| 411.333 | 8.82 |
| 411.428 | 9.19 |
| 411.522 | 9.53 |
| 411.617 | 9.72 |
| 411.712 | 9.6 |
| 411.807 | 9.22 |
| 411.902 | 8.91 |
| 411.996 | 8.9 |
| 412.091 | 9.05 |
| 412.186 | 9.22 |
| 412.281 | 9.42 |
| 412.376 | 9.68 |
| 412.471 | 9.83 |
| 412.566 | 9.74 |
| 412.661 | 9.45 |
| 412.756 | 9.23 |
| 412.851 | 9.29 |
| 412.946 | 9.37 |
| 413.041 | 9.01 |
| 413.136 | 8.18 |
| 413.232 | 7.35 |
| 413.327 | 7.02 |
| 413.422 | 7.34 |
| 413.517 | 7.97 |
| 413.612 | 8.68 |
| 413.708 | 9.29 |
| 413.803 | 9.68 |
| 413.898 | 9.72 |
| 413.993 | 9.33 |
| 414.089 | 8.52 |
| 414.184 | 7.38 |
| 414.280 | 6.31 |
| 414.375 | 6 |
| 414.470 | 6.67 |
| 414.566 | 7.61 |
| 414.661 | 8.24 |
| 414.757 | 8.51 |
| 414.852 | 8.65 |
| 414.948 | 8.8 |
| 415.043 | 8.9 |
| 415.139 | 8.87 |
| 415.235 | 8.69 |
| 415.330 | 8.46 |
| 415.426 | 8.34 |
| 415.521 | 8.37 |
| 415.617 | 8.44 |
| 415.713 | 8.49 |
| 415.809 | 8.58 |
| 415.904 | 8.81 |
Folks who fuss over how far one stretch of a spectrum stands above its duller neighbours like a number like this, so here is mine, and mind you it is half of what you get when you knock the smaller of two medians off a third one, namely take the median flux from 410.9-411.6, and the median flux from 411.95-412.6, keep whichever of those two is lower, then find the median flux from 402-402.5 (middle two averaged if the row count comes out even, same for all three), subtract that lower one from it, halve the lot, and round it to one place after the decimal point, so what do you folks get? 0.0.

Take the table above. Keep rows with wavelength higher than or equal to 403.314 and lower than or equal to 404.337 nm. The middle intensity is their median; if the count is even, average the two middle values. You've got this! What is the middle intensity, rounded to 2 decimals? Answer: 8.22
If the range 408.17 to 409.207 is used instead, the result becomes 9.48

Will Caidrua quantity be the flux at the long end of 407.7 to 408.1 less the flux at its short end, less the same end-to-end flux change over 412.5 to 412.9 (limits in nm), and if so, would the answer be 2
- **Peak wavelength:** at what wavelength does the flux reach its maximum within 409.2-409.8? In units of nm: 409.254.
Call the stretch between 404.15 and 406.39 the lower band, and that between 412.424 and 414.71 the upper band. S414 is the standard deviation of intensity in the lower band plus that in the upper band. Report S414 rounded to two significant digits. 2.2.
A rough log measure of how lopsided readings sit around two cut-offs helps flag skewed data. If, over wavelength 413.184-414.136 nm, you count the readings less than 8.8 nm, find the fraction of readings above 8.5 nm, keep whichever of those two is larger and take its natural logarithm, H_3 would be 1.8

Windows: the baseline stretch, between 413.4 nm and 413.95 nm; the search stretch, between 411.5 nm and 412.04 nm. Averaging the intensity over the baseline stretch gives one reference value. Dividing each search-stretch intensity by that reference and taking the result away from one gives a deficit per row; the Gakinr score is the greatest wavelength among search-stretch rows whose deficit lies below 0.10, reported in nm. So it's 411.996 nm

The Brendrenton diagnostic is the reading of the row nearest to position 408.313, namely 8.26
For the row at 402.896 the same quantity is 8.16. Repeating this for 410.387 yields 7.94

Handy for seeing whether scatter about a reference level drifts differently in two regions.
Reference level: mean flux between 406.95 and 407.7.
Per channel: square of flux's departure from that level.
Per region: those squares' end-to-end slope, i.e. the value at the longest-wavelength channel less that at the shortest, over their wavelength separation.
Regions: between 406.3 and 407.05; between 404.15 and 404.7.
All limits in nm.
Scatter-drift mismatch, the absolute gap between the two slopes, 10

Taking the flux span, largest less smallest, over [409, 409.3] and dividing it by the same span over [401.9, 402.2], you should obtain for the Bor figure 2.5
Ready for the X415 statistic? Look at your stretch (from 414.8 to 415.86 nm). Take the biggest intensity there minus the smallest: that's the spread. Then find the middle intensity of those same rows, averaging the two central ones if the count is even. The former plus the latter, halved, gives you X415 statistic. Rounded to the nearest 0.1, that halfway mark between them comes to 4.6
